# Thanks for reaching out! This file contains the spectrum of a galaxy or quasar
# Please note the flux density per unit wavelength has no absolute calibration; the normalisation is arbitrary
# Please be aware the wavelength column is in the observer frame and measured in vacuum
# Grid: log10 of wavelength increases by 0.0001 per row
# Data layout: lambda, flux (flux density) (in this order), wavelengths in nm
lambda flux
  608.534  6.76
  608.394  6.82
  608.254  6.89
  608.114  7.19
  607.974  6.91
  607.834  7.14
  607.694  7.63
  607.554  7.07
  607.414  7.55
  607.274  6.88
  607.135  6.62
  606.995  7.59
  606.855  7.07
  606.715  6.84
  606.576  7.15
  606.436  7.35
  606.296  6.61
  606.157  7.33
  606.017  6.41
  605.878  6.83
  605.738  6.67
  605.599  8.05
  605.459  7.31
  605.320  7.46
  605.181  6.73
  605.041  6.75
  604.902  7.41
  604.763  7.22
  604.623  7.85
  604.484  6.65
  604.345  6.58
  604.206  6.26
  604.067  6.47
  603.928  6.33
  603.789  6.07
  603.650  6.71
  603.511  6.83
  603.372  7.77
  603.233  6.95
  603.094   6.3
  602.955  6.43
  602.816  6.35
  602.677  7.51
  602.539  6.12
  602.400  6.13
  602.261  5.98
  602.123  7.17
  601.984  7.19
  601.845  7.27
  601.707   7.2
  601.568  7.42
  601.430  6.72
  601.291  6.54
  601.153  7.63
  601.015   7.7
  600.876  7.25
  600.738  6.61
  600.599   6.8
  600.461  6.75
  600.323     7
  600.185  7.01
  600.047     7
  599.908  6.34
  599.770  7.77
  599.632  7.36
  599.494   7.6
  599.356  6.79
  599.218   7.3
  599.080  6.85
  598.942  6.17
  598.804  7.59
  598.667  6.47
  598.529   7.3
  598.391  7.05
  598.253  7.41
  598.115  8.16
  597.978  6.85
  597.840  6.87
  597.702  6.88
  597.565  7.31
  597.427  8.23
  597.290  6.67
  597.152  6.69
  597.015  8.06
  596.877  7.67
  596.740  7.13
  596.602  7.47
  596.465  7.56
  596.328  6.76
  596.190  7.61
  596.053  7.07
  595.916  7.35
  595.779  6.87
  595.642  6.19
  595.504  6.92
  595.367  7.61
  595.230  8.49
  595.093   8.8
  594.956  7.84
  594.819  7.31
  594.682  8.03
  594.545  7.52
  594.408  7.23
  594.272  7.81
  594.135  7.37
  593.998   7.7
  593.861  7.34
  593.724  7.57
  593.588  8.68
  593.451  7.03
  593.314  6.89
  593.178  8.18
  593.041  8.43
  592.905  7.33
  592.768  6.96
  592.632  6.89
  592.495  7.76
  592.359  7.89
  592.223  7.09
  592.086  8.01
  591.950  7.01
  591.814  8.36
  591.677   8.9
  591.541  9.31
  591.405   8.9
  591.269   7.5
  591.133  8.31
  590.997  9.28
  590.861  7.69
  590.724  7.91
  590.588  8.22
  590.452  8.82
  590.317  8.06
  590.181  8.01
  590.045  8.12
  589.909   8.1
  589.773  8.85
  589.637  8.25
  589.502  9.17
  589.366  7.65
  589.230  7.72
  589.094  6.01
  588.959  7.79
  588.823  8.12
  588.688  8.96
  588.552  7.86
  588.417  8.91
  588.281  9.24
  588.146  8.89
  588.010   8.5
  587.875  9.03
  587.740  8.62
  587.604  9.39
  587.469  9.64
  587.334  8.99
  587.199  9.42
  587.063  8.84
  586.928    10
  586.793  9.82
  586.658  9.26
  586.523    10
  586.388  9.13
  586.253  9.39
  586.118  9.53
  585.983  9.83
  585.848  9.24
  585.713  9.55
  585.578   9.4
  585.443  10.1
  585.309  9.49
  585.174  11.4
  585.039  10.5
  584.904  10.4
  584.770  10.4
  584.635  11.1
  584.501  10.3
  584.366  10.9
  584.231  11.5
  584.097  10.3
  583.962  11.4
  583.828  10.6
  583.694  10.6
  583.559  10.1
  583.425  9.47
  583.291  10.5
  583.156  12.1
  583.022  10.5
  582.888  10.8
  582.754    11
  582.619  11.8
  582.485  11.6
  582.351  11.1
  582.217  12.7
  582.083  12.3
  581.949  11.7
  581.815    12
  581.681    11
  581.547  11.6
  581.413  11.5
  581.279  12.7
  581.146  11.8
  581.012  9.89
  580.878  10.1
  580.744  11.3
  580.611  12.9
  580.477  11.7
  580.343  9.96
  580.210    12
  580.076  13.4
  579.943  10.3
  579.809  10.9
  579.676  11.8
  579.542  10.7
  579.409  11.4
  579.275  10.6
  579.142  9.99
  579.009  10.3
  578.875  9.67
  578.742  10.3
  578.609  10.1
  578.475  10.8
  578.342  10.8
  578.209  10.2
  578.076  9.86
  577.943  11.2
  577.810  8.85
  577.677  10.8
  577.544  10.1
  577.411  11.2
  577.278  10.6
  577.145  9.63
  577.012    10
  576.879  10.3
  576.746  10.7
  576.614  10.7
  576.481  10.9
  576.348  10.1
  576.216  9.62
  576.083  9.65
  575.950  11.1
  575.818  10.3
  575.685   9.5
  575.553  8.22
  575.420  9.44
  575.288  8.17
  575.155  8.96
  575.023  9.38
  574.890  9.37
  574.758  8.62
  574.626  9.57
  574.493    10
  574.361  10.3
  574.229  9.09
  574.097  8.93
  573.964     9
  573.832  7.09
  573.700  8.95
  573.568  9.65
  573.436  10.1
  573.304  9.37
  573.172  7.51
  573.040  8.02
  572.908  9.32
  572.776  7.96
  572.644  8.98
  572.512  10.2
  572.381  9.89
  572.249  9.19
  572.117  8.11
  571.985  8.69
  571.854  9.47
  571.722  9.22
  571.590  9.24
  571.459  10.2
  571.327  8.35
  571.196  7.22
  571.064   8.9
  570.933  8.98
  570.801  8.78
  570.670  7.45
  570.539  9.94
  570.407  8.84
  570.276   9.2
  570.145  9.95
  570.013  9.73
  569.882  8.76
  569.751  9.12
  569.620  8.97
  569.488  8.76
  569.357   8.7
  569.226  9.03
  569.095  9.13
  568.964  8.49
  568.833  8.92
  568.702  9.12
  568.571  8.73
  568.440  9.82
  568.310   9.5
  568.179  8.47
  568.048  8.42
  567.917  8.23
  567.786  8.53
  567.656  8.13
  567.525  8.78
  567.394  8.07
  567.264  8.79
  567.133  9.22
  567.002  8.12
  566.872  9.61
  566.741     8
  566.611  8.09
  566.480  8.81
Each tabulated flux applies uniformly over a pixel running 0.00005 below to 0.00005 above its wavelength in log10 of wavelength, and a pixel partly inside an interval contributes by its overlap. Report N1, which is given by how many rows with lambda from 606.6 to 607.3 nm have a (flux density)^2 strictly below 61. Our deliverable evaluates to 5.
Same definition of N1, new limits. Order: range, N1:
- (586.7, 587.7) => 0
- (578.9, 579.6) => 0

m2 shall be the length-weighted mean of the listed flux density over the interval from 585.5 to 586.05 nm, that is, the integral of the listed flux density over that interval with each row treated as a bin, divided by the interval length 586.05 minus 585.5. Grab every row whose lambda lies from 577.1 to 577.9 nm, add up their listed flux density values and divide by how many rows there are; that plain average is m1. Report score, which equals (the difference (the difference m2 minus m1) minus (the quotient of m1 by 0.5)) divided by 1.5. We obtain -14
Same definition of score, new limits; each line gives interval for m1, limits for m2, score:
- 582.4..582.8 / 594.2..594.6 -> -18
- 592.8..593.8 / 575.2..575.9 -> -9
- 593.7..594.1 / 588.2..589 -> -9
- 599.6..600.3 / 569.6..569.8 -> -8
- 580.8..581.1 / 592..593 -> -15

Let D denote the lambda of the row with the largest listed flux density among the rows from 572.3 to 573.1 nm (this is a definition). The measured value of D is 572.512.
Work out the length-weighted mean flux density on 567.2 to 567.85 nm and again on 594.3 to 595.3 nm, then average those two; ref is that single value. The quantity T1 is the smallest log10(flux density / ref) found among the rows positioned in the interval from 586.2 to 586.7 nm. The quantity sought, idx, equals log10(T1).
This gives -1.32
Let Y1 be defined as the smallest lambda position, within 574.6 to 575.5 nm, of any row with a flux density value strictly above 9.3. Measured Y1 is 574.626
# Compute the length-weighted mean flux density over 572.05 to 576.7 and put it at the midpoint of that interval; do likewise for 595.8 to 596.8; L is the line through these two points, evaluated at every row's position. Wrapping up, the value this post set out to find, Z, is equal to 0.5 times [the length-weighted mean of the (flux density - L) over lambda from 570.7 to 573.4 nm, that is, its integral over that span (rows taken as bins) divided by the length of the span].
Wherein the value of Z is -0.32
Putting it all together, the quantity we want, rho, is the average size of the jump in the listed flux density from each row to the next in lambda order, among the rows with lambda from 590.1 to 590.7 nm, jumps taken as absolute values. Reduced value 0.5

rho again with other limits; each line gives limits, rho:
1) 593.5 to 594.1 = 0.6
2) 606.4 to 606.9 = 0.2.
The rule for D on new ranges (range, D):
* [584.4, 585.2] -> 585.174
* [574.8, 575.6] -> 575.420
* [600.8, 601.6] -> 601.015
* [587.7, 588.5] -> 588.281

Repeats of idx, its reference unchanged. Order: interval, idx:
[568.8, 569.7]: -1.79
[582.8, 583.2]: -0.96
